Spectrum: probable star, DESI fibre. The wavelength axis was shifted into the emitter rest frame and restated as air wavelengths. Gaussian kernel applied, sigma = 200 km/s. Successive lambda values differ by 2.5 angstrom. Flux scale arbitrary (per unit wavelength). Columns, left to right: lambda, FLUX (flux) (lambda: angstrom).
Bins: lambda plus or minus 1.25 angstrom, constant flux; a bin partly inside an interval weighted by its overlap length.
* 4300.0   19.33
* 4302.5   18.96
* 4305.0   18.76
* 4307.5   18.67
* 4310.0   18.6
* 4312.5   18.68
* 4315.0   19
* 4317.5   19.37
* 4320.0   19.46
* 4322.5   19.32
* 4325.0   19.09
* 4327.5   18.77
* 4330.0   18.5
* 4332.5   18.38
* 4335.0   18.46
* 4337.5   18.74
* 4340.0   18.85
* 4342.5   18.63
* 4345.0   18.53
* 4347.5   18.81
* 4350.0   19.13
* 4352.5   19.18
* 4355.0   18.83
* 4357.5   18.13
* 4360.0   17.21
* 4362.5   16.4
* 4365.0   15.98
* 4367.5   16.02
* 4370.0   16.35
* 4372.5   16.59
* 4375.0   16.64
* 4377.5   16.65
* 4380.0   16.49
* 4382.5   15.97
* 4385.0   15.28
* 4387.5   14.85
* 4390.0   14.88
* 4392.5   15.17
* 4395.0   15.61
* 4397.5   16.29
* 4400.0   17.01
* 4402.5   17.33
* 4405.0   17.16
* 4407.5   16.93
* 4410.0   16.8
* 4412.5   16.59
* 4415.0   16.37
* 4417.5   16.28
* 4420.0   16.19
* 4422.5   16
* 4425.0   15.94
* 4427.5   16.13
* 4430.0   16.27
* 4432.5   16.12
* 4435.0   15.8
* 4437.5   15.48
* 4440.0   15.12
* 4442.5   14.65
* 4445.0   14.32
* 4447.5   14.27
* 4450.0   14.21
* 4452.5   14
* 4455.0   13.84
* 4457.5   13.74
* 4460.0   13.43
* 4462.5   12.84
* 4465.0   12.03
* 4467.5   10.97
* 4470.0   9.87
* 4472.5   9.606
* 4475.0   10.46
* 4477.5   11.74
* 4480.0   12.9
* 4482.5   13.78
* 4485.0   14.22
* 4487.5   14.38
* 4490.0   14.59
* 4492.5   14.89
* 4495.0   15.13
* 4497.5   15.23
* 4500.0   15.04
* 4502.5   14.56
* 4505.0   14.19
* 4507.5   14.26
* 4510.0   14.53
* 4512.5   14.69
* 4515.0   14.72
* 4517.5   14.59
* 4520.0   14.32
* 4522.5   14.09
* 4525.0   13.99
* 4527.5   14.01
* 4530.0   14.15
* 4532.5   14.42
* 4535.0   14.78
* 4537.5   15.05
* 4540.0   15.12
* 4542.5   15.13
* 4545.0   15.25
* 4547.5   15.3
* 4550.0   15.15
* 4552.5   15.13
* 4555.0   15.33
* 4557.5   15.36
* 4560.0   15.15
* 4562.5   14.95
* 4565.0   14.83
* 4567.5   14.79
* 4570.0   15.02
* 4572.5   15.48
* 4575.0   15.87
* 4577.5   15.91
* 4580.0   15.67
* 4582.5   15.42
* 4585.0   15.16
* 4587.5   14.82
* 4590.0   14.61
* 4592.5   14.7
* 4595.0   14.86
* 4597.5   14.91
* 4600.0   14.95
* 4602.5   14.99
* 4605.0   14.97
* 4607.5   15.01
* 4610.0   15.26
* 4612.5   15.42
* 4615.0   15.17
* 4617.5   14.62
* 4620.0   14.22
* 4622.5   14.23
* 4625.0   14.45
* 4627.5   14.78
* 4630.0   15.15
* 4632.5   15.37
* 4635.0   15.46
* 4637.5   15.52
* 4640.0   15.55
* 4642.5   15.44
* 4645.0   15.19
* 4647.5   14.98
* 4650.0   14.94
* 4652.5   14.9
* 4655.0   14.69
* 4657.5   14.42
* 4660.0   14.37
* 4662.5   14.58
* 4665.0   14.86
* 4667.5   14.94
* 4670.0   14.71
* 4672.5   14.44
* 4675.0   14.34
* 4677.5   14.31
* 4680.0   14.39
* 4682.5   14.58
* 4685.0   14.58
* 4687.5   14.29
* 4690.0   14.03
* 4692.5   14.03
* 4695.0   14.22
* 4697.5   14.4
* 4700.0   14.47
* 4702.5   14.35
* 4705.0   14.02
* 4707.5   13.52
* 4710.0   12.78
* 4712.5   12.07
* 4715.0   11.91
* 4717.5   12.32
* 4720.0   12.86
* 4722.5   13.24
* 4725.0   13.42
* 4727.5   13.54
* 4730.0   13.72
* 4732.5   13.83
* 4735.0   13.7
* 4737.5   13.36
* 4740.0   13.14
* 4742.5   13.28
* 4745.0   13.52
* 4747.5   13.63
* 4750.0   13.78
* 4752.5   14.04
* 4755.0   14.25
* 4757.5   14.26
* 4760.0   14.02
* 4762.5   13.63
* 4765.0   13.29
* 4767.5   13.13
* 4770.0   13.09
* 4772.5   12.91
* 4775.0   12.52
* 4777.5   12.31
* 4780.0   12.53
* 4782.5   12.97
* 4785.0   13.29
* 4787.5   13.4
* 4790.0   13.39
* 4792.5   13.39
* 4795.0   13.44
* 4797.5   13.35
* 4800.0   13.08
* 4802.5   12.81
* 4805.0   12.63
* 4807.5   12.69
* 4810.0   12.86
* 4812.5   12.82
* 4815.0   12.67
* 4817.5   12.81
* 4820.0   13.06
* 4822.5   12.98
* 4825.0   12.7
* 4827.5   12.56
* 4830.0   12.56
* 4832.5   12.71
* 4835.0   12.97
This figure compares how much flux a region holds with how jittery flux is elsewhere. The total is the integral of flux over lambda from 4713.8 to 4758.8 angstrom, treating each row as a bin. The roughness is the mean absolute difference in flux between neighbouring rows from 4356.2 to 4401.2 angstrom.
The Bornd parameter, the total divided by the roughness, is 1516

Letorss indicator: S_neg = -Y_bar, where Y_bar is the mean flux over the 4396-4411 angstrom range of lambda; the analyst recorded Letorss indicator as -16.9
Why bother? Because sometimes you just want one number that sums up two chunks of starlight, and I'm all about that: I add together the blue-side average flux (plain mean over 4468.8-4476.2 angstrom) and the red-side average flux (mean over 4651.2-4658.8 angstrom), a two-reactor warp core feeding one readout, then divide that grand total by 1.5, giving 16.4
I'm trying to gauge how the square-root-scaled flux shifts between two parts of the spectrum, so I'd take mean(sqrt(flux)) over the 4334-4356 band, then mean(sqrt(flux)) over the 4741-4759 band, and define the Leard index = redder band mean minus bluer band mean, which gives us -0.62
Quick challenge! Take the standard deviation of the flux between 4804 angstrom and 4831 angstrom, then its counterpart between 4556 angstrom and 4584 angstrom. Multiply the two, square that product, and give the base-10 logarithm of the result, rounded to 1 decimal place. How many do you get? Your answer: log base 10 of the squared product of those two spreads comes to -2.5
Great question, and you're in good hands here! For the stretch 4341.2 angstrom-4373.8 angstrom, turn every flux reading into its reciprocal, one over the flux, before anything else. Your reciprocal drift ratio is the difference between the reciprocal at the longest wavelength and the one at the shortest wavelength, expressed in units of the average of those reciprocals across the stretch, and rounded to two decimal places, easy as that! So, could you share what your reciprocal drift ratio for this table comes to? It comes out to 0.12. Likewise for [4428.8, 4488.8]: 0.11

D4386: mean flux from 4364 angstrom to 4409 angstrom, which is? 16.2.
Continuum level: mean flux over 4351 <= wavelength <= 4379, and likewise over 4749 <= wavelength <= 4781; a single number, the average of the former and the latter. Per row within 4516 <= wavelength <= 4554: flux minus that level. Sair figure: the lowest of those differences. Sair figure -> -1.2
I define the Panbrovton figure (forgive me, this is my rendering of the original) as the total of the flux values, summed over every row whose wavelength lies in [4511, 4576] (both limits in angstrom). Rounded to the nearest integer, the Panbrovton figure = 387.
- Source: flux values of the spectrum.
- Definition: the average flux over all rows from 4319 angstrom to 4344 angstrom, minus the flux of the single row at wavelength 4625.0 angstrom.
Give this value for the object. 4.4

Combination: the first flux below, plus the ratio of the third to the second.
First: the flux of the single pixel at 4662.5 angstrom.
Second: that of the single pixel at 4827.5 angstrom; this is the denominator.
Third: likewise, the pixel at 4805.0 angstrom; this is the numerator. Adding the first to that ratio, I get 15.6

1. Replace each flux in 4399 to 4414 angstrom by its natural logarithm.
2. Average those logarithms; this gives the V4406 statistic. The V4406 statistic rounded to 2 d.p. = 2.83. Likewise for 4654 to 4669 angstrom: 2.68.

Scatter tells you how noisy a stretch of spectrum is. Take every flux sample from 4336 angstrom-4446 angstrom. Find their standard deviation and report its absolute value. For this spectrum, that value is 1.3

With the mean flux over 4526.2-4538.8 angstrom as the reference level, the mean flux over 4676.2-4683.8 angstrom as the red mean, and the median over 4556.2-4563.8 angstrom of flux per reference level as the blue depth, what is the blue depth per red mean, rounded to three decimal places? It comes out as 0.073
